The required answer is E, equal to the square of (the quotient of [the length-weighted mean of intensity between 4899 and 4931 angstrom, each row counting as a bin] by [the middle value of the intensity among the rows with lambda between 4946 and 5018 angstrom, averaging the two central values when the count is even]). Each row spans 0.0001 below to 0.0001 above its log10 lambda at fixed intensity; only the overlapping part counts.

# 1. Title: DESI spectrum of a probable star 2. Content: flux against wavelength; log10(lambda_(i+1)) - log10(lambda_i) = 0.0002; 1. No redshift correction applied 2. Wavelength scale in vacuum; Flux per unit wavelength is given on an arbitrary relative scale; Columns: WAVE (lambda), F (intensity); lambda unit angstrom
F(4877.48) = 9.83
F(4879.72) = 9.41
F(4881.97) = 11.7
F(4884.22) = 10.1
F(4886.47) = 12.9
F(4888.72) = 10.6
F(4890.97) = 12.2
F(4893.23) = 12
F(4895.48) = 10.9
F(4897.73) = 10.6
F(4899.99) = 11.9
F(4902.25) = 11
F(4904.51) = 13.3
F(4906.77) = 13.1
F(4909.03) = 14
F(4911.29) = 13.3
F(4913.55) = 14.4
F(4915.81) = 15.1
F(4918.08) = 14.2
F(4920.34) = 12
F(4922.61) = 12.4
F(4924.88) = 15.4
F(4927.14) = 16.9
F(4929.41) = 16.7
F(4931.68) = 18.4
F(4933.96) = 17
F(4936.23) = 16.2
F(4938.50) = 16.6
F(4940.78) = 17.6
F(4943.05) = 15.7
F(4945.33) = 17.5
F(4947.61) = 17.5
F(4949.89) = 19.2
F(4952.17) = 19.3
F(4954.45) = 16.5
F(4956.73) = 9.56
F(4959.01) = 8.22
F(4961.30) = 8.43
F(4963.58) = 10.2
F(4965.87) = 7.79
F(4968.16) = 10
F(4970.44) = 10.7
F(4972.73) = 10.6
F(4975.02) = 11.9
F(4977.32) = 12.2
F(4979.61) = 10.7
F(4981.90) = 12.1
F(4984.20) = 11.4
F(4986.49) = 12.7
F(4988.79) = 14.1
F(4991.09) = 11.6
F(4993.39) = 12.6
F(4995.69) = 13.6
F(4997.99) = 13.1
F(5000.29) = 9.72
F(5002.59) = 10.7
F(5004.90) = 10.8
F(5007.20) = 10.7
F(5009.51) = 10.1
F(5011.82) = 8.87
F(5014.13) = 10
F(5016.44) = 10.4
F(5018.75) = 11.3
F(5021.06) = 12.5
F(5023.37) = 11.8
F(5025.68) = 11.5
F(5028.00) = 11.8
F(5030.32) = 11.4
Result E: 1.7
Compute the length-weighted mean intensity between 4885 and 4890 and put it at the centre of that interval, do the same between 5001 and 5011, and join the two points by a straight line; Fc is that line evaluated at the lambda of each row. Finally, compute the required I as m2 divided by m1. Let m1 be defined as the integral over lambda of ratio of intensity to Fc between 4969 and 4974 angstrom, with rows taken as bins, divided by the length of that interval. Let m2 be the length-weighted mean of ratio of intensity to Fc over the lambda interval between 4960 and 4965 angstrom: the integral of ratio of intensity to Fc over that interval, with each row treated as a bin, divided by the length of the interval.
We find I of 0.86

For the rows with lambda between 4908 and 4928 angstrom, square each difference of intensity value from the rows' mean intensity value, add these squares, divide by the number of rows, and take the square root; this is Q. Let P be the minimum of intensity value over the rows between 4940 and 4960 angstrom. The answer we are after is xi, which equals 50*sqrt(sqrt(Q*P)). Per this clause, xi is 93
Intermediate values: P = 8.22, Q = 1.4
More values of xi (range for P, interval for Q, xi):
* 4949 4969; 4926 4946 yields 78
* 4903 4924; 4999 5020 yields 84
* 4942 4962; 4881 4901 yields 82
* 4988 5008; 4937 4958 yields 113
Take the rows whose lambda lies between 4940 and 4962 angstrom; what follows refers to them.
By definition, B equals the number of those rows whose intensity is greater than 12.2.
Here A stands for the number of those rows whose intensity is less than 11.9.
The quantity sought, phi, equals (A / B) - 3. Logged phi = -2.6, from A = 3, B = 7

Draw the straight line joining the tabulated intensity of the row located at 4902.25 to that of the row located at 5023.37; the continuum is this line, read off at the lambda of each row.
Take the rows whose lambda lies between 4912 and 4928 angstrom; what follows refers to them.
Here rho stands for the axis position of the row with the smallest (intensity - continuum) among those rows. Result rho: 4920.34 angstrom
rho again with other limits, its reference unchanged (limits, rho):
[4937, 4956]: 4943.05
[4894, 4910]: 4897.73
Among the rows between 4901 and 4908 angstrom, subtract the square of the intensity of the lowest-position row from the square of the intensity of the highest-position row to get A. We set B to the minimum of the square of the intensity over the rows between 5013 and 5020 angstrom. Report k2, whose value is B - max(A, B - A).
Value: 49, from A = 51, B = 100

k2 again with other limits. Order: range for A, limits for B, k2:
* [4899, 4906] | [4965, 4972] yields 25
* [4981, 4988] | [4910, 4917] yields 15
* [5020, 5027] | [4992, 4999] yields -24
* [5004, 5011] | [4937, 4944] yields -15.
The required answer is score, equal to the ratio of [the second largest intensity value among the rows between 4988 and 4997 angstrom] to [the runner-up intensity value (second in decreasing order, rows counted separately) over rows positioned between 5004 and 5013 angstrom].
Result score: 1.3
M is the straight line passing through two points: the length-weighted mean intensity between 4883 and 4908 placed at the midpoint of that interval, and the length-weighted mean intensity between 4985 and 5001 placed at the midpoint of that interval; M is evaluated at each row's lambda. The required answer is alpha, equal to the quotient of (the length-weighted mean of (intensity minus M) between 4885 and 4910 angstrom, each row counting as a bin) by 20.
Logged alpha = 0.01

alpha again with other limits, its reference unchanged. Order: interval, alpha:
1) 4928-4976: 0.10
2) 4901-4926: 0.08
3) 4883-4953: 0.13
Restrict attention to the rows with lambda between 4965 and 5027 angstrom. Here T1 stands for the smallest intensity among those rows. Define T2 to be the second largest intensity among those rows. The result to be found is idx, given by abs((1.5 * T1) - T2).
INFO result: 1.9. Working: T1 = 7.79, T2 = 13.6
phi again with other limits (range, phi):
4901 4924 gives -2.9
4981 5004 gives -2.2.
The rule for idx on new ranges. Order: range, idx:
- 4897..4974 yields 7.5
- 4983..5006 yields 1.0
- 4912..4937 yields 1.0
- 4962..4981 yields 0.2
